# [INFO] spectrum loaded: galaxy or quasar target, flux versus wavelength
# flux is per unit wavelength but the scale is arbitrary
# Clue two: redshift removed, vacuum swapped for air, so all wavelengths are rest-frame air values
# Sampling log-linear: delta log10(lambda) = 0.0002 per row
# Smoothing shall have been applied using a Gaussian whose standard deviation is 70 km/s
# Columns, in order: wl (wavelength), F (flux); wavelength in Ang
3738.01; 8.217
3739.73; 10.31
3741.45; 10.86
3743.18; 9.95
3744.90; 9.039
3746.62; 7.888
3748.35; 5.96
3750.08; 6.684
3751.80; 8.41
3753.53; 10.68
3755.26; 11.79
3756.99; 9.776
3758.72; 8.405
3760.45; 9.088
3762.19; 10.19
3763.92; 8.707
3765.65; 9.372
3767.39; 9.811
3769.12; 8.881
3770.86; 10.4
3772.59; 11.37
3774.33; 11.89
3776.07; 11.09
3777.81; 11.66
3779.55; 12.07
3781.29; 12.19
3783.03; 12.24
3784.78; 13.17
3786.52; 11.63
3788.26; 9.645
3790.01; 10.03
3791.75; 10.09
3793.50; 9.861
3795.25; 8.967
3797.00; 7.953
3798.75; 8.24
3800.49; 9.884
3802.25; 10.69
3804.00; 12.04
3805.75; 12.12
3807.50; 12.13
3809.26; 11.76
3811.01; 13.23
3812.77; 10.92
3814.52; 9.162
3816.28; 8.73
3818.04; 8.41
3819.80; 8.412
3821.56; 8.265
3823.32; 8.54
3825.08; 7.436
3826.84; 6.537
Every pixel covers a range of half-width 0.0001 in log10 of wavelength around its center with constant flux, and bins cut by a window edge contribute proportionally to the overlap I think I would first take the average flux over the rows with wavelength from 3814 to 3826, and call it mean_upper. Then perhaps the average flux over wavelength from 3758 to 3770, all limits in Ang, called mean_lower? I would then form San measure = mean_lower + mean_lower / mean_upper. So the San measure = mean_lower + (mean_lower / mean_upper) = 10.3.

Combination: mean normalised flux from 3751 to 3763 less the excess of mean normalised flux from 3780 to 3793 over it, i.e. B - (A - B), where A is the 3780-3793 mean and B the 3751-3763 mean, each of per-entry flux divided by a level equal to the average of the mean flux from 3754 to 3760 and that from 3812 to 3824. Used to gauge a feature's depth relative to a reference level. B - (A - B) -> 0.87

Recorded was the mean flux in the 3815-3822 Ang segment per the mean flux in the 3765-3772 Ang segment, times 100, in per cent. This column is 88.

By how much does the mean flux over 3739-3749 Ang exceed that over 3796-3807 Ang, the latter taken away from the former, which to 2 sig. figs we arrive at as -1.2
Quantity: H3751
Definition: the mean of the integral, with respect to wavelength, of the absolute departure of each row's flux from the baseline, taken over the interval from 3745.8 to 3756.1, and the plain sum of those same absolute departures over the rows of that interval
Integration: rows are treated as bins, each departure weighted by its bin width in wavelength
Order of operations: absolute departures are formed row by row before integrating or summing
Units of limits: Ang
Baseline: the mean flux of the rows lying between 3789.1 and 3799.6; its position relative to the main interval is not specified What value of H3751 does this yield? 16.2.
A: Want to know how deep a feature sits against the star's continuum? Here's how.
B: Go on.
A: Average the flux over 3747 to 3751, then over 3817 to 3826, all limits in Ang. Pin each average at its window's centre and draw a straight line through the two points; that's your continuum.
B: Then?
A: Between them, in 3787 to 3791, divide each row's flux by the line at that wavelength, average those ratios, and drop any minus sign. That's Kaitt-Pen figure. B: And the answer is 1.34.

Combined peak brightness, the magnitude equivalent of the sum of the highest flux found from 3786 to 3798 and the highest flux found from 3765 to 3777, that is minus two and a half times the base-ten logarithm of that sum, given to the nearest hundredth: -3.43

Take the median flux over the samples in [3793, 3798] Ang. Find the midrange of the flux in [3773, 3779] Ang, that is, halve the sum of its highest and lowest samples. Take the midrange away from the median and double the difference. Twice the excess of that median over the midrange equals -5.0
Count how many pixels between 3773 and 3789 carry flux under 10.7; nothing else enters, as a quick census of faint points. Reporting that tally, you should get 1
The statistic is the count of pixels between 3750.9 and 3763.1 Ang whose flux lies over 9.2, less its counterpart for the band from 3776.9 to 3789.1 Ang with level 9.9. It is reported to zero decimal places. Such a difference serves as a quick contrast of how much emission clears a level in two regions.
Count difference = -2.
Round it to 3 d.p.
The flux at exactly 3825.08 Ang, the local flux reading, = 7.436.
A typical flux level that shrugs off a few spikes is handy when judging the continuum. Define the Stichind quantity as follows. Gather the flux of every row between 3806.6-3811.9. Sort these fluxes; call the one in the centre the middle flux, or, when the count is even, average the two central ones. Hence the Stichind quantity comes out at 12.1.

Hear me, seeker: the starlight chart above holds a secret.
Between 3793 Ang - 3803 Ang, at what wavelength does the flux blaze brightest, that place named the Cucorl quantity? 3802.25 Ang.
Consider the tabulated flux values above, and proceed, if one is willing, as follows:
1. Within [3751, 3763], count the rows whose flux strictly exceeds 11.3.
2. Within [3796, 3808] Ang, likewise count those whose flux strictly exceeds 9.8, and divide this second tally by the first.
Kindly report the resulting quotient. 5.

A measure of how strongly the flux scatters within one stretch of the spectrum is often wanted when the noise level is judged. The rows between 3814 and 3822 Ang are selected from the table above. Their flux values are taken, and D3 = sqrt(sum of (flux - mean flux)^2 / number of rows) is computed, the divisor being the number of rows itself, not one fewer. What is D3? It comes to 0.32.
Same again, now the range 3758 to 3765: 0.68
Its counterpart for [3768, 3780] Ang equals 1.02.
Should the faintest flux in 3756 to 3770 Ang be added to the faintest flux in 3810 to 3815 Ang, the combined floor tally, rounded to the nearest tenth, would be 17.6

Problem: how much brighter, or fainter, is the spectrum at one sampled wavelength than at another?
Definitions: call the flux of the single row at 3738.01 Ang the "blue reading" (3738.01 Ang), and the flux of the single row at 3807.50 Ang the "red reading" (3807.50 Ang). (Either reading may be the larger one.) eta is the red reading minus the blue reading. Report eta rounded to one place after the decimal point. 3.9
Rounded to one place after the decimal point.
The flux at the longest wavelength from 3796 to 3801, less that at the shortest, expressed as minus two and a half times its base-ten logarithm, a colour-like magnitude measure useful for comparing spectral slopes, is -0.7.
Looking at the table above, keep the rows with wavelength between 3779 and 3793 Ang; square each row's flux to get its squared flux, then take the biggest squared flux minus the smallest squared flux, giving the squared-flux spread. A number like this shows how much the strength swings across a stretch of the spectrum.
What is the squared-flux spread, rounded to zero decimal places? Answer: 80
